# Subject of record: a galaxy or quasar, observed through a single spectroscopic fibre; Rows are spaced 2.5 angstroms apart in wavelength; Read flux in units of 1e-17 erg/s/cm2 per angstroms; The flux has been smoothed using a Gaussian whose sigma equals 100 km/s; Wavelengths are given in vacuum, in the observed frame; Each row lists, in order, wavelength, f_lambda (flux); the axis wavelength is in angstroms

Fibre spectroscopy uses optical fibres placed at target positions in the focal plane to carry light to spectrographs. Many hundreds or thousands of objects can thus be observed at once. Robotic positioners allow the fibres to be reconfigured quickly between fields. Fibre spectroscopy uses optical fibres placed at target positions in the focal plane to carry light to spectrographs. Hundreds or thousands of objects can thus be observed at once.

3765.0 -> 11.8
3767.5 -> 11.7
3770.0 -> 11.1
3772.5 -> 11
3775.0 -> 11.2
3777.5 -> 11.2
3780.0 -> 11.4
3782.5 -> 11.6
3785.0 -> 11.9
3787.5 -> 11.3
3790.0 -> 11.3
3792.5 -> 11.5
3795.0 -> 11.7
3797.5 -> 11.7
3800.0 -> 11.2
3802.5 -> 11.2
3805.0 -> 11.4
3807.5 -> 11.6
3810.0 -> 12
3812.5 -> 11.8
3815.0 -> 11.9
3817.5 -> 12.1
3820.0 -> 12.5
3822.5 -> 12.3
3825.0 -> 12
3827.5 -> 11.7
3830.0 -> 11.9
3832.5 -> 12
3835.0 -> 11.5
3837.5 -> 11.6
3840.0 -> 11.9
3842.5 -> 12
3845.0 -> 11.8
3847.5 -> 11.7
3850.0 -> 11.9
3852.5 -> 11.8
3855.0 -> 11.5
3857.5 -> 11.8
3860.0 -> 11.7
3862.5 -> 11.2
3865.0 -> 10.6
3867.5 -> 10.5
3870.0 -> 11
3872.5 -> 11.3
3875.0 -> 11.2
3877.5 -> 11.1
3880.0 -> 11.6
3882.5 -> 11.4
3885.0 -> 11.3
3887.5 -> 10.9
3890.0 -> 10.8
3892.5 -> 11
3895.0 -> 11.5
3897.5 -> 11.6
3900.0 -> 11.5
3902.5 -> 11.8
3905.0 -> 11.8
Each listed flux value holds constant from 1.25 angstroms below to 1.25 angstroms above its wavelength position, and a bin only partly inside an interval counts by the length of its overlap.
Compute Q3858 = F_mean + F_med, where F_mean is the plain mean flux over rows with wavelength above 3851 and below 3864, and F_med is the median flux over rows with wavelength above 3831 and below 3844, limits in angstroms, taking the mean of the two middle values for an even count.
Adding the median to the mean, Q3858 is 23.5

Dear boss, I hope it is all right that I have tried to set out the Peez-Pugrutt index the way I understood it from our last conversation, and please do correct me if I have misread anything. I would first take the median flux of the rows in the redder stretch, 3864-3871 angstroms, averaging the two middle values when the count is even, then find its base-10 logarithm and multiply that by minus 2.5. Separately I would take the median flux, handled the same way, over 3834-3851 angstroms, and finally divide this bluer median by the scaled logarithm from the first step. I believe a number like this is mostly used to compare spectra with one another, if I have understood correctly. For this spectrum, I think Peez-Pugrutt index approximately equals -4.60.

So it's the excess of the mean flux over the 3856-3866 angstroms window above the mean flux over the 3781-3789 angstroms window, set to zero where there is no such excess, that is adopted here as 0.00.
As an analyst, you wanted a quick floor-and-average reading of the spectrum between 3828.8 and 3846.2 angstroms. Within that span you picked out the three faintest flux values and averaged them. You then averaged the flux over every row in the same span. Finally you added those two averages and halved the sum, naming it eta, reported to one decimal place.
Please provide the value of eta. 11.7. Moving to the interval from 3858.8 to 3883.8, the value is 10.9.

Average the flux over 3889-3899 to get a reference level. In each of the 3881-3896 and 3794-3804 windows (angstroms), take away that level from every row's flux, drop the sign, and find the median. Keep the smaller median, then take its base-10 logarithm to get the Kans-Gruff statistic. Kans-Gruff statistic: -0.60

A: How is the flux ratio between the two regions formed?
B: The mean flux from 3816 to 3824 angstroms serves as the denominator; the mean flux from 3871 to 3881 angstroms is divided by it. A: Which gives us 0.92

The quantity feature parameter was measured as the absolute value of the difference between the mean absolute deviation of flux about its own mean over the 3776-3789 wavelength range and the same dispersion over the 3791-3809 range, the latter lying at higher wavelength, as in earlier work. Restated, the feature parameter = 0.04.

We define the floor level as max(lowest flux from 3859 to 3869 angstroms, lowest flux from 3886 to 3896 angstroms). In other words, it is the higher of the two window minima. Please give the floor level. 10.8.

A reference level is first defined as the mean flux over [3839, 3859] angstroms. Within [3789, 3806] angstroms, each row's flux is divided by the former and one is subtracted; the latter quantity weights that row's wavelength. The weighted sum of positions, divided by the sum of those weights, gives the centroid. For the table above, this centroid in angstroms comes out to 3798.3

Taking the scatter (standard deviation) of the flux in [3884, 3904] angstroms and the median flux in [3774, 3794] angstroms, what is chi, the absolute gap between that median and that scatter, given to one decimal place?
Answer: 11.0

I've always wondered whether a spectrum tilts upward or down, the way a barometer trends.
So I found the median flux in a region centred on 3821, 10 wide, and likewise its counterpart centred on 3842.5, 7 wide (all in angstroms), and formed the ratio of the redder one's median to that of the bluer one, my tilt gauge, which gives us 0.98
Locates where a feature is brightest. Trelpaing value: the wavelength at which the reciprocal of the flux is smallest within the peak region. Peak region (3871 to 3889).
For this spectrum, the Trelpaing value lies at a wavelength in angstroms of 3880.0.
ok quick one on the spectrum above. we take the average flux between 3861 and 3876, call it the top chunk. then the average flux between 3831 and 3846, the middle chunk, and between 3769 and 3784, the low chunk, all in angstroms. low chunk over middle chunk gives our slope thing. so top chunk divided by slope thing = 11.5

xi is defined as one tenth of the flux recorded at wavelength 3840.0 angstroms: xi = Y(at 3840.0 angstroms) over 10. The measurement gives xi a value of 1.190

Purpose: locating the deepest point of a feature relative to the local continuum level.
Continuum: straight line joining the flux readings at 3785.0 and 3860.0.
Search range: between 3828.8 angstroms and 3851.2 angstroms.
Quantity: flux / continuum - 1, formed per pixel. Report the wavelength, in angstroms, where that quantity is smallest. 3835.0 angstroms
